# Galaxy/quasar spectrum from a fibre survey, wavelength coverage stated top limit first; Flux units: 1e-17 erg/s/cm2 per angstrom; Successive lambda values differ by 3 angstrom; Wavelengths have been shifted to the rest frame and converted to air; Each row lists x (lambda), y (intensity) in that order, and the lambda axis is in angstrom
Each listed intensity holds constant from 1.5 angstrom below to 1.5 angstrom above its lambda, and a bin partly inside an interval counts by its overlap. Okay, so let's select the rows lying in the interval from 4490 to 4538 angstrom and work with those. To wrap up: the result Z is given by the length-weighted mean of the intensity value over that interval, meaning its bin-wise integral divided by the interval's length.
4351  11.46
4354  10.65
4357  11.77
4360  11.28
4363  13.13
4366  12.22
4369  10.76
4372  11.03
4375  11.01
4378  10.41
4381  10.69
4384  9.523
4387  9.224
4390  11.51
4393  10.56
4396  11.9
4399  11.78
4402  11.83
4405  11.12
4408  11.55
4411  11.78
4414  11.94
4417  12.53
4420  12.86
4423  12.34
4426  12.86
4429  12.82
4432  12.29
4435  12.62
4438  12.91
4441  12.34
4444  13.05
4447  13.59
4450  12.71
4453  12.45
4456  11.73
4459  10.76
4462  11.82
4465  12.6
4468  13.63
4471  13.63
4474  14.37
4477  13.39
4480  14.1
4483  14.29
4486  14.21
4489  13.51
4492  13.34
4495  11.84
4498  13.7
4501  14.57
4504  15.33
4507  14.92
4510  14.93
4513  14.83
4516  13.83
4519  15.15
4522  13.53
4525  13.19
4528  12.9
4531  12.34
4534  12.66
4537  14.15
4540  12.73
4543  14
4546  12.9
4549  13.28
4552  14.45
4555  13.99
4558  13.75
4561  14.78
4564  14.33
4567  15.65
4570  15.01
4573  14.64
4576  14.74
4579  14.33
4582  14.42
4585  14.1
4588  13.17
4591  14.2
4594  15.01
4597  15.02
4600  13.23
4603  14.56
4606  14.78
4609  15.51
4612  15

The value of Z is 13.8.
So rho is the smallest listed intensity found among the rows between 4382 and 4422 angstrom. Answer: 9.224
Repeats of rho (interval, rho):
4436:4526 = 10.76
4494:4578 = 11.84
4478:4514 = 11.84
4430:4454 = 12.29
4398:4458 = 11.12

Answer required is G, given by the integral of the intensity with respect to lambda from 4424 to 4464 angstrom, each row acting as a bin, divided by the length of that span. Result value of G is 12.5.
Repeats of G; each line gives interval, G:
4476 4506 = 13.9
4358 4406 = 11.1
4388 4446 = 12.1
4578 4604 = 14.2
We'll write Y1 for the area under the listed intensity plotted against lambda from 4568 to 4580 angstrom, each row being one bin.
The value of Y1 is 177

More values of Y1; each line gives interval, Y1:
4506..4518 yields 176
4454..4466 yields 141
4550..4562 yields 170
